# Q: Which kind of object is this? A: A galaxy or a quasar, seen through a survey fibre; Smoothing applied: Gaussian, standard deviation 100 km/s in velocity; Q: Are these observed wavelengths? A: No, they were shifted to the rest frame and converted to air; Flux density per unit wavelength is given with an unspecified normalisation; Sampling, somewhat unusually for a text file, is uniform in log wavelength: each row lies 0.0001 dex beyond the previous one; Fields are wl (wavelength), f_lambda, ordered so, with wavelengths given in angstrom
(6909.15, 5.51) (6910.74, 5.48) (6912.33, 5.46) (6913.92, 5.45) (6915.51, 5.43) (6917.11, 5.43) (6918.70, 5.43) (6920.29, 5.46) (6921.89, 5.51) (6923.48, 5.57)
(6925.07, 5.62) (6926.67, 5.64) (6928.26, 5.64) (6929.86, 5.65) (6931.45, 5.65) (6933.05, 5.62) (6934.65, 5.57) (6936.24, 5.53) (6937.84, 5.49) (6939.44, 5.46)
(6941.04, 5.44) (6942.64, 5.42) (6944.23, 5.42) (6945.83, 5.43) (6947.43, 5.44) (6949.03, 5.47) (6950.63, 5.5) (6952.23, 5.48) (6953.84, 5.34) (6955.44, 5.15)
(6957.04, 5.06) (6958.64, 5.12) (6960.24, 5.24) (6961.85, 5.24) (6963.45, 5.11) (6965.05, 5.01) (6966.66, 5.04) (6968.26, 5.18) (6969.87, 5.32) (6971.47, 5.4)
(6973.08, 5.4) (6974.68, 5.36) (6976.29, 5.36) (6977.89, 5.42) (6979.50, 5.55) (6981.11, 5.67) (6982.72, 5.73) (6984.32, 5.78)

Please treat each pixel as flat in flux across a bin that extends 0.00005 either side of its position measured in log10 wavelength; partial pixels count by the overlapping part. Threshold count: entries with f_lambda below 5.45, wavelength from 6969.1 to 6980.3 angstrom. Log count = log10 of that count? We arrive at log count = 0.8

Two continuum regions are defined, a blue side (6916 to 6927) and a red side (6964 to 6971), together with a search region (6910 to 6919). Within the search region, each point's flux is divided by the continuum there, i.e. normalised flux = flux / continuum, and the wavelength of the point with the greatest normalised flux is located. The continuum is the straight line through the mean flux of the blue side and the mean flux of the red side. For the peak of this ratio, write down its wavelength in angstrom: 6918.70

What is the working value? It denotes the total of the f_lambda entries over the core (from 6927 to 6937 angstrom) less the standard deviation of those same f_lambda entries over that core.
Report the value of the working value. 34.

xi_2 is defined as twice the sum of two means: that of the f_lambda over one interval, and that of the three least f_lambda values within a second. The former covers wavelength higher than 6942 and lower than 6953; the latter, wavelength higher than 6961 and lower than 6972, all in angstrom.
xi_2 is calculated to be 21.0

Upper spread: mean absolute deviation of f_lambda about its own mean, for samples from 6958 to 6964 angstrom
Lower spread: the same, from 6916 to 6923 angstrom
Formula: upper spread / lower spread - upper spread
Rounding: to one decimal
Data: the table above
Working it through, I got 2.2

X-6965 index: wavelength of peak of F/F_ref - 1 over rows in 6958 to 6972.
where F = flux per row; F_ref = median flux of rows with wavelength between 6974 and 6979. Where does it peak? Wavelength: 6971.47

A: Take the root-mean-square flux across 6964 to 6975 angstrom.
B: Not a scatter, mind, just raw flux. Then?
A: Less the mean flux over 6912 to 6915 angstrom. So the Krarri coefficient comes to -0.21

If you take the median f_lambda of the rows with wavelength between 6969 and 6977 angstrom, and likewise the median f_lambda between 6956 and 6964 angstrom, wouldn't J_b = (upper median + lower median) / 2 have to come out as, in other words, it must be 5.24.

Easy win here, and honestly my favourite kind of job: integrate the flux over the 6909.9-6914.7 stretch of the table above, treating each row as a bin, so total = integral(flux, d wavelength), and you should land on 26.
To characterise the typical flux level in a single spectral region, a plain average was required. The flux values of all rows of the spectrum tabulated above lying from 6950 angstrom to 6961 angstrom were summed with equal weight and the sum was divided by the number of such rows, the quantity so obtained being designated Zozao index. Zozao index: 5.27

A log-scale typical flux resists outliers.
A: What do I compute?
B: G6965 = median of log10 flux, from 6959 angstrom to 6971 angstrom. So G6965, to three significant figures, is 0.714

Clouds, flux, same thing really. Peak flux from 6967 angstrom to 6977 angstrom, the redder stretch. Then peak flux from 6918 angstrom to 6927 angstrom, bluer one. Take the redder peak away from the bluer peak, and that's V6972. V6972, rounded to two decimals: 0.24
